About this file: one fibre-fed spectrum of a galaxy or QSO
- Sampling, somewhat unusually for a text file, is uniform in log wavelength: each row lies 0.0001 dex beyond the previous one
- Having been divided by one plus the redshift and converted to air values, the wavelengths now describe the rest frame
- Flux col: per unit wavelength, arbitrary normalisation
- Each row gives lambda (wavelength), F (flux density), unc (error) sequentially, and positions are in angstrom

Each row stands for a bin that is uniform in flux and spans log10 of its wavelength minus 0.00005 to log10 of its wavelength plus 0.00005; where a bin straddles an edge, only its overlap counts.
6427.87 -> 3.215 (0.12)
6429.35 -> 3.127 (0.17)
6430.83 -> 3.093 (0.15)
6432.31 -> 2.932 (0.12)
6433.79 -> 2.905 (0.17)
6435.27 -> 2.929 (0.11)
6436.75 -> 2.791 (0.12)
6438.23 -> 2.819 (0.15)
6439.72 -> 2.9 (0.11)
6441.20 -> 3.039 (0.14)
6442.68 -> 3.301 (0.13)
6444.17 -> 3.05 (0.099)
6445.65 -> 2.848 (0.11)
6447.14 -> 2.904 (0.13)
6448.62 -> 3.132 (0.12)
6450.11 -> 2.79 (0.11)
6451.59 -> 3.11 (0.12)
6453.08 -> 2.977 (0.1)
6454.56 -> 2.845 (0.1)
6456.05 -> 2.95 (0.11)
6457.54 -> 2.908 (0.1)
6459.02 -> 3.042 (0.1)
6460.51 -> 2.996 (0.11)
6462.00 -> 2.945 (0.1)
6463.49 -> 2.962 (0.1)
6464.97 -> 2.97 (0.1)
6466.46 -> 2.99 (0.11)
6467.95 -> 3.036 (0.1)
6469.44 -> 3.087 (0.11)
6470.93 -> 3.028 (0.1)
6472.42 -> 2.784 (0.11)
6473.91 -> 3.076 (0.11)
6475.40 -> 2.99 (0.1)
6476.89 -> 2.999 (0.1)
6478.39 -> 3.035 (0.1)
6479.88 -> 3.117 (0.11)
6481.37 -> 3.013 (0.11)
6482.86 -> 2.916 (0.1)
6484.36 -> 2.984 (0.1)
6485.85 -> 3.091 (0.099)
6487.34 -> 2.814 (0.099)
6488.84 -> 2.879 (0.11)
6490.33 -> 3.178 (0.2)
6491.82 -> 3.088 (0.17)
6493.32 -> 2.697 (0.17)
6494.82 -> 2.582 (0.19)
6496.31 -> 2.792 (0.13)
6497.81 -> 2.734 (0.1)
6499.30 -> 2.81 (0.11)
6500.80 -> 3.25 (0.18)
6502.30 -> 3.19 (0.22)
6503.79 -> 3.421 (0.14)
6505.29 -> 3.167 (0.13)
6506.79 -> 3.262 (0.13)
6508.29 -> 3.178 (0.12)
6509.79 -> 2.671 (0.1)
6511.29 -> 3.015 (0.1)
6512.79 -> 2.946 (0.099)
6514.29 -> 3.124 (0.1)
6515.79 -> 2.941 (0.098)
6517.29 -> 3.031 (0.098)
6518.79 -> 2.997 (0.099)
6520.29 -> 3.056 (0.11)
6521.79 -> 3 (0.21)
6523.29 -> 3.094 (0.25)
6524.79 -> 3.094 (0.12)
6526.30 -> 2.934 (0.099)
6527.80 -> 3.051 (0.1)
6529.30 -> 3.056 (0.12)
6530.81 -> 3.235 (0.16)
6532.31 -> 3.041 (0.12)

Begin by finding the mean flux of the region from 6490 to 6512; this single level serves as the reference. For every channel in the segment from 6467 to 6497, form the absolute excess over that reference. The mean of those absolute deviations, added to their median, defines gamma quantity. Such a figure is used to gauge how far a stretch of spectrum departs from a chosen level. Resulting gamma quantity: 0.20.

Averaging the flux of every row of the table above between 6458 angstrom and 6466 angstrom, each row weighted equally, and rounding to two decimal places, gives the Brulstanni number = 2.98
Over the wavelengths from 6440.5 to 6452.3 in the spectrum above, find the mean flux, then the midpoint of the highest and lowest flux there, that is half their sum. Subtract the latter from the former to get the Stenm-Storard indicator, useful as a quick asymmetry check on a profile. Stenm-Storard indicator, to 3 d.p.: -0.024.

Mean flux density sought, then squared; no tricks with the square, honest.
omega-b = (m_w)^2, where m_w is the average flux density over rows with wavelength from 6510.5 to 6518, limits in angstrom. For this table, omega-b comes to 9.1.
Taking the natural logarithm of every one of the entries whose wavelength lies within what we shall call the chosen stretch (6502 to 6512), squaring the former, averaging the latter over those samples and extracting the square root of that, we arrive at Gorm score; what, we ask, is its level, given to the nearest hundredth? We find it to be 1.14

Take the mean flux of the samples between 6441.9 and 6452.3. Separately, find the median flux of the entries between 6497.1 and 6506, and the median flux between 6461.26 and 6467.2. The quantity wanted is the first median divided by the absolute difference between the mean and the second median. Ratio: 60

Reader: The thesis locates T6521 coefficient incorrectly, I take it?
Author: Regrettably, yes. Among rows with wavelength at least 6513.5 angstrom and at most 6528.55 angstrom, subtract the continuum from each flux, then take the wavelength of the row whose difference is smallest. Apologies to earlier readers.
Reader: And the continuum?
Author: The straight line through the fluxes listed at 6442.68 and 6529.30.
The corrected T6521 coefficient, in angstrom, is 6515.79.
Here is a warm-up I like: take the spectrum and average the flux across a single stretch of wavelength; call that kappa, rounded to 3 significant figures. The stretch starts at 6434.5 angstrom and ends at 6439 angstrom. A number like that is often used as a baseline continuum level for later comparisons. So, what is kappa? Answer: 2.85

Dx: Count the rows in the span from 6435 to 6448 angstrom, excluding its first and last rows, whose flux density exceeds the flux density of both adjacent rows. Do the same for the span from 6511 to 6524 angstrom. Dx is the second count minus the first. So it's 2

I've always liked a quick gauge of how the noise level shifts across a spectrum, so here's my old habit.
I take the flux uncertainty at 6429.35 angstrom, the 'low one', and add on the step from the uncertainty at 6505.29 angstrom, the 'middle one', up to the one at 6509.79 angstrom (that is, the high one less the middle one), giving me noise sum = 0.140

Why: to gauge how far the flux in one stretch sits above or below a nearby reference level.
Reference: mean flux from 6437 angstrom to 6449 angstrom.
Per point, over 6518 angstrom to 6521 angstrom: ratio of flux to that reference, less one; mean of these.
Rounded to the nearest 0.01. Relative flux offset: 0.01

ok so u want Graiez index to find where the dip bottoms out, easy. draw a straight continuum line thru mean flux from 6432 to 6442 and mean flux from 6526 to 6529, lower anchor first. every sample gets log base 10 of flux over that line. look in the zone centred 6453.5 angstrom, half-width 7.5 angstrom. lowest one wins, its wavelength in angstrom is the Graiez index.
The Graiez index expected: 6450.11 angstrom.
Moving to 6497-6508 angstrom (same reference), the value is 6497.81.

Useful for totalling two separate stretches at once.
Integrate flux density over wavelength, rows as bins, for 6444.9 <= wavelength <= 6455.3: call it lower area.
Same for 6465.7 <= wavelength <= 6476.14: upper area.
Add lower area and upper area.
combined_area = 61.9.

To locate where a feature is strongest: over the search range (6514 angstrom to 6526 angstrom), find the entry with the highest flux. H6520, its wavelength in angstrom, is 6514.29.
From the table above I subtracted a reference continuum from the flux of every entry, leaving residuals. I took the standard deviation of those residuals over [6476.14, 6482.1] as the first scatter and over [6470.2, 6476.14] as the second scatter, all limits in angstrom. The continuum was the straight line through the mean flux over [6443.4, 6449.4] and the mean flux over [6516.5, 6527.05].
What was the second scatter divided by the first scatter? 2.4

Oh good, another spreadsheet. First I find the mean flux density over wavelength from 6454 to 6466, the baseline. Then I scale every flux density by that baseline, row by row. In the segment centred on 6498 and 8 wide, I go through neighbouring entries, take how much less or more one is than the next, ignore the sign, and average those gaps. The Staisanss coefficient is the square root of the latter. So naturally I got 0.258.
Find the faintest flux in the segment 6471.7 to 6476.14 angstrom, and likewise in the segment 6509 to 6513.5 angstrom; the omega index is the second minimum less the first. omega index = -0.11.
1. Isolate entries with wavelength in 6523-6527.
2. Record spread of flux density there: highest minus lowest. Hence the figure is 0.16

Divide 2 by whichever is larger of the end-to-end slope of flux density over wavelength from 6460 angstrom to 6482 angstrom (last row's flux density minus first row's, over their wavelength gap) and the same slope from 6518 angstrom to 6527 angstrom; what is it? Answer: 2454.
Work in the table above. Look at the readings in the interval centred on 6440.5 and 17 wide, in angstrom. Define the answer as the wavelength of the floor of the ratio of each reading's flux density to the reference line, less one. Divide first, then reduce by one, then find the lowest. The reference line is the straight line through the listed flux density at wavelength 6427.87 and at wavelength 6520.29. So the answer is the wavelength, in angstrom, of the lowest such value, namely 6436.75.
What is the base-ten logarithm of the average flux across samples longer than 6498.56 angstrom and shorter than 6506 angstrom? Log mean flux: 0.501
